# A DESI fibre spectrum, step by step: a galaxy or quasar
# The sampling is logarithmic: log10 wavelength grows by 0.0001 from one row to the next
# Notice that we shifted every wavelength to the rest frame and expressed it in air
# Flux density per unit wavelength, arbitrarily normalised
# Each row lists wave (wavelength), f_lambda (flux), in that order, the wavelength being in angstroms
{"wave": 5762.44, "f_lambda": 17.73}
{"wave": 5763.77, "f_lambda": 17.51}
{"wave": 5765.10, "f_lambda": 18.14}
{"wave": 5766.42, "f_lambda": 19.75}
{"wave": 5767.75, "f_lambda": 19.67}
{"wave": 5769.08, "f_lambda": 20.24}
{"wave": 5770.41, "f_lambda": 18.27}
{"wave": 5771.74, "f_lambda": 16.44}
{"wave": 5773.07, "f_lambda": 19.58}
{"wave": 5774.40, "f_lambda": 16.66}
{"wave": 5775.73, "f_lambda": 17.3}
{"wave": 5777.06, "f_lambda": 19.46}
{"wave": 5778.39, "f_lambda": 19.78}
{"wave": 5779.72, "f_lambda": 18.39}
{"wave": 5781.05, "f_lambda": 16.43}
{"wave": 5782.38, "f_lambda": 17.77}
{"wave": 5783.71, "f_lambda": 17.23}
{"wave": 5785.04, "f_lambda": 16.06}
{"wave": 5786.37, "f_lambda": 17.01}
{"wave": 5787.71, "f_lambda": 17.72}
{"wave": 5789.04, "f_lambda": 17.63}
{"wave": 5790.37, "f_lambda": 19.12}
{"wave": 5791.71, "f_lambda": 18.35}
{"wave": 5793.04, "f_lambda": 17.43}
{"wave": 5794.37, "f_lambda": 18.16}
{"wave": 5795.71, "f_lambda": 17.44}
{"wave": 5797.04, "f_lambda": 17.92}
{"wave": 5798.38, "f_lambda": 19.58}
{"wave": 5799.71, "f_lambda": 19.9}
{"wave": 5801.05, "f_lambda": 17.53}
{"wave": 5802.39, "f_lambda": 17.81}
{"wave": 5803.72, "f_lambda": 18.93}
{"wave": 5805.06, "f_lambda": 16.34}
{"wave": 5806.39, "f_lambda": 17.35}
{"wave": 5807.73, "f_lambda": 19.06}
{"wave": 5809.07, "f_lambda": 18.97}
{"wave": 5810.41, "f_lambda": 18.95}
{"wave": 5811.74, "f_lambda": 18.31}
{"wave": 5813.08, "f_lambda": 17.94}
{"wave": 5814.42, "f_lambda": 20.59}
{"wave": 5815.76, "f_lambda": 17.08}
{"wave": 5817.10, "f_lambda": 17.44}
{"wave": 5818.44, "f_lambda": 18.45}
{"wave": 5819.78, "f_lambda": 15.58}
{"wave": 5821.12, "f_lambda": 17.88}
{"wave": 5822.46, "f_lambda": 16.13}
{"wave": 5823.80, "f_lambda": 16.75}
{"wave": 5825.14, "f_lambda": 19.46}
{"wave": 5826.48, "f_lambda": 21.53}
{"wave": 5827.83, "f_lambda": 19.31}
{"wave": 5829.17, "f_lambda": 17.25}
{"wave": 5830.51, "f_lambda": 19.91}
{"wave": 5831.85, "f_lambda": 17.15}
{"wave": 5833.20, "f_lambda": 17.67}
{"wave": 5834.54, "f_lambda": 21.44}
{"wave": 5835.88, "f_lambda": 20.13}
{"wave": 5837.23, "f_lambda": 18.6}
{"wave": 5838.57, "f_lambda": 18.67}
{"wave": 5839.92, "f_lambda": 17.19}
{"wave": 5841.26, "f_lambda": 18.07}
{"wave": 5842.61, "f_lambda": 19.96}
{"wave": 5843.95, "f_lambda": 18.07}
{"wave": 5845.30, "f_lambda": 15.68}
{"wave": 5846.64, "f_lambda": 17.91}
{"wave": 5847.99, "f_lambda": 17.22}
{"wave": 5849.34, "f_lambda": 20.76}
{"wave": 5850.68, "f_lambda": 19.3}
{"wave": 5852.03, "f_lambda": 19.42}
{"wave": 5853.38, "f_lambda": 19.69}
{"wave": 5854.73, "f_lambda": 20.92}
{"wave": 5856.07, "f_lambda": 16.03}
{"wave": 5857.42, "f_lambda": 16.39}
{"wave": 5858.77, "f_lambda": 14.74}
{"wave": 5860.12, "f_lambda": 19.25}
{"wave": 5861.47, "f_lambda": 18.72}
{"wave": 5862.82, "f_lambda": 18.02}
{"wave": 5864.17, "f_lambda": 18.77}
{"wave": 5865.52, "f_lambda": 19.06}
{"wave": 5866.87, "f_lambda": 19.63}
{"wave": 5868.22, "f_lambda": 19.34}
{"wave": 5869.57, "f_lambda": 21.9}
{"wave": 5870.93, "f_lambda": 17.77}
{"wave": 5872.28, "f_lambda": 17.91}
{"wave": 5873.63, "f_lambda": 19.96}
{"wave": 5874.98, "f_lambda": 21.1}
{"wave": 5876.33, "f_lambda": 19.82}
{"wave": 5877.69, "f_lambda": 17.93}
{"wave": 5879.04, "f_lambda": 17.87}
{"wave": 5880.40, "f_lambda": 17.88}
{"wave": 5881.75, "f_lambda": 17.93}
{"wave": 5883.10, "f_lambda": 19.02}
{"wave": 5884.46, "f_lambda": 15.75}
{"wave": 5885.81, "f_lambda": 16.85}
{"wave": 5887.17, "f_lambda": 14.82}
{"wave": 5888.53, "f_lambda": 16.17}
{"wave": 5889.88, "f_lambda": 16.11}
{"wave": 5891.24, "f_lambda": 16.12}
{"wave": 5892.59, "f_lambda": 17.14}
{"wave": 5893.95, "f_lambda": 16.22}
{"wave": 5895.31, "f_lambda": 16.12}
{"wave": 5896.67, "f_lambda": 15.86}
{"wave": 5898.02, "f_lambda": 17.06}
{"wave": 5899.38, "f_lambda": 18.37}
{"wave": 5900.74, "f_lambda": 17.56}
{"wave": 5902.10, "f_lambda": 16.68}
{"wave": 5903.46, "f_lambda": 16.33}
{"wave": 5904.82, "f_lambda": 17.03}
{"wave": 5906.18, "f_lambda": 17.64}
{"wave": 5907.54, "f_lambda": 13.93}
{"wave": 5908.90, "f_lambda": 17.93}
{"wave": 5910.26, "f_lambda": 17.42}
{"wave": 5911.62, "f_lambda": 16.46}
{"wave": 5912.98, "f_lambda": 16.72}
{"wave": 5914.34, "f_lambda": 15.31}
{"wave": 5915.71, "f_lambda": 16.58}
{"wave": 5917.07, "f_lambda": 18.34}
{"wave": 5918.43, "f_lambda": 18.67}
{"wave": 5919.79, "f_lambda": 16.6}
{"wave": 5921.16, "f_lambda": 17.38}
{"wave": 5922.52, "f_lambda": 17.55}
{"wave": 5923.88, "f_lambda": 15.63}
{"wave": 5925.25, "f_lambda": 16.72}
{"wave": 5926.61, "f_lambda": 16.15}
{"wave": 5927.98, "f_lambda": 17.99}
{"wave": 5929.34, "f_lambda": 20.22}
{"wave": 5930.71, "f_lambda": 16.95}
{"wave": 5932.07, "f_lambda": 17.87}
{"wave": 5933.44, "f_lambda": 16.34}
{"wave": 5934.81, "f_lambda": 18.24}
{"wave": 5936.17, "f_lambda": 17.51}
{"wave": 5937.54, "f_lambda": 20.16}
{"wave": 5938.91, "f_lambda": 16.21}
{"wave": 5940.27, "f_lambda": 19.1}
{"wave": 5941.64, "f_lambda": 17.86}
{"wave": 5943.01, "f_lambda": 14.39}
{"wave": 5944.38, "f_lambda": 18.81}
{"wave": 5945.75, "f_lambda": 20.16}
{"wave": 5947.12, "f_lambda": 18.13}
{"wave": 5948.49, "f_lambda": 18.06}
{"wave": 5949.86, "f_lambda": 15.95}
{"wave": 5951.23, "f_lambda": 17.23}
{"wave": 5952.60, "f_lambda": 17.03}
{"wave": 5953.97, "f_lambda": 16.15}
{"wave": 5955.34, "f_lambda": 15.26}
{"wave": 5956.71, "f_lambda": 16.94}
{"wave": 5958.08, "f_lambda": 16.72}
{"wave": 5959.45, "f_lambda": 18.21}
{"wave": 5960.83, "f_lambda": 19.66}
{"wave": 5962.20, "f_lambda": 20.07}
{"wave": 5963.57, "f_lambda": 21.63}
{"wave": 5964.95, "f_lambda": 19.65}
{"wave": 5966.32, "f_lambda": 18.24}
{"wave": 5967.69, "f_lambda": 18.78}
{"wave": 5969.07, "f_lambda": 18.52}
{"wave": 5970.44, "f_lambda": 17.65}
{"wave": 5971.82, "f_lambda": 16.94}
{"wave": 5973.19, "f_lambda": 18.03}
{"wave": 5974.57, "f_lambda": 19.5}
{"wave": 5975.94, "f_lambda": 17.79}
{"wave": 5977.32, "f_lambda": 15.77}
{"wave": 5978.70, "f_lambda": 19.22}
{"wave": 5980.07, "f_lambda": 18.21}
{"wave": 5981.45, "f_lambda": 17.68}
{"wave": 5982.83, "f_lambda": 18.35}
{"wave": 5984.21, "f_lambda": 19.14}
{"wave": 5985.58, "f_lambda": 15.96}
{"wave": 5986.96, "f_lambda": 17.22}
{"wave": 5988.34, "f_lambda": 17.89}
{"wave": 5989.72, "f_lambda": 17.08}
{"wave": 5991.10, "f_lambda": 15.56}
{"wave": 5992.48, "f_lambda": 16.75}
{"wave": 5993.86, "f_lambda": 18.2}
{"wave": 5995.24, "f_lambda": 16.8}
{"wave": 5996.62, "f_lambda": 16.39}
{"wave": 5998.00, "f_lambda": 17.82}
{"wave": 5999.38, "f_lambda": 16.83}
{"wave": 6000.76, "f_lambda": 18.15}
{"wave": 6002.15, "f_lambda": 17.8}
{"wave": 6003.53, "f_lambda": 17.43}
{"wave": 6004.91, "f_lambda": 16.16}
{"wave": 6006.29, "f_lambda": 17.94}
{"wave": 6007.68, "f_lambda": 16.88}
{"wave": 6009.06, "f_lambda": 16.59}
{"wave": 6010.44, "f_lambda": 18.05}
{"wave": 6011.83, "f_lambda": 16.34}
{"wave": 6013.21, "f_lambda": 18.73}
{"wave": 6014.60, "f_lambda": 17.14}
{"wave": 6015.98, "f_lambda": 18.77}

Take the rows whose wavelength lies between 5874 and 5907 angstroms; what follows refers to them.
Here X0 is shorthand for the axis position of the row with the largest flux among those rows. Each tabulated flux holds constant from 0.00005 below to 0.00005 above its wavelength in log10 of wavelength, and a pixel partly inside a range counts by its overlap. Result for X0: 5874.98 angstroms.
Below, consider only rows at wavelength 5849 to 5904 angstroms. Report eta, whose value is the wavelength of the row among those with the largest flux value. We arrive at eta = 5869.57 angstroms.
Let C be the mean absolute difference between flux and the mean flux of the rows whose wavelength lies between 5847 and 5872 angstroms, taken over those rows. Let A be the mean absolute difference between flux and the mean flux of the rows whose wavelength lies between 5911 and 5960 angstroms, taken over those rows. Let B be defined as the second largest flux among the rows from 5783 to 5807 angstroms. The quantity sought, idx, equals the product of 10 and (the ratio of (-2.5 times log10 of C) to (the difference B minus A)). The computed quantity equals -0.18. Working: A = 1.1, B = 19.58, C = 1.3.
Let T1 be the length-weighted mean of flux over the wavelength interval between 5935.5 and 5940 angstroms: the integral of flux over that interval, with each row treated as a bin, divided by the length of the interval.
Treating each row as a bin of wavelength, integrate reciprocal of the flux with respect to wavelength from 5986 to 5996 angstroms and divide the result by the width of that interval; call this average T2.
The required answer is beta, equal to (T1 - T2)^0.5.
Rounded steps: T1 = 18.1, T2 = 0.0588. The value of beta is 4.24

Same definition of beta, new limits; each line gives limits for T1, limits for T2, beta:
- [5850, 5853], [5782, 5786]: 4.40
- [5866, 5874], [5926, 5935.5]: 4.40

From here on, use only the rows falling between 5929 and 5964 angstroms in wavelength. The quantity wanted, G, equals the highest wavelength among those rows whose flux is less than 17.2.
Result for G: 5958.08 angstroms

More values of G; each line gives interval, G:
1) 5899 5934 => 5933.44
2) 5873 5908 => 5907.54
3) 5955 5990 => 5989.72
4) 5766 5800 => 5786.37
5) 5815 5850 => 5845.30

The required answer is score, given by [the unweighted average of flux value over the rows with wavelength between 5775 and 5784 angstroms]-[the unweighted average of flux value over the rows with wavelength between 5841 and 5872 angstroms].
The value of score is -0.5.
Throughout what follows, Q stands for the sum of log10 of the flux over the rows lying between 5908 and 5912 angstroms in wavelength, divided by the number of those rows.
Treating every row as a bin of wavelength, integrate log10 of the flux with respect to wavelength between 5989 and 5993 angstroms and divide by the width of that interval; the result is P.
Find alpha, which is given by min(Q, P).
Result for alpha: 1.22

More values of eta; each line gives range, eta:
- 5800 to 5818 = 5814.42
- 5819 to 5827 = 5826.48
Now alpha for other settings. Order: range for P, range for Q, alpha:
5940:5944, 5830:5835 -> 1.23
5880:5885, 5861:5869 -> 1.25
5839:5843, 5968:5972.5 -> 1.25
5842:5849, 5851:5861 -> 1.25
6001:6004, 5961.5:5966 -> 1.25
